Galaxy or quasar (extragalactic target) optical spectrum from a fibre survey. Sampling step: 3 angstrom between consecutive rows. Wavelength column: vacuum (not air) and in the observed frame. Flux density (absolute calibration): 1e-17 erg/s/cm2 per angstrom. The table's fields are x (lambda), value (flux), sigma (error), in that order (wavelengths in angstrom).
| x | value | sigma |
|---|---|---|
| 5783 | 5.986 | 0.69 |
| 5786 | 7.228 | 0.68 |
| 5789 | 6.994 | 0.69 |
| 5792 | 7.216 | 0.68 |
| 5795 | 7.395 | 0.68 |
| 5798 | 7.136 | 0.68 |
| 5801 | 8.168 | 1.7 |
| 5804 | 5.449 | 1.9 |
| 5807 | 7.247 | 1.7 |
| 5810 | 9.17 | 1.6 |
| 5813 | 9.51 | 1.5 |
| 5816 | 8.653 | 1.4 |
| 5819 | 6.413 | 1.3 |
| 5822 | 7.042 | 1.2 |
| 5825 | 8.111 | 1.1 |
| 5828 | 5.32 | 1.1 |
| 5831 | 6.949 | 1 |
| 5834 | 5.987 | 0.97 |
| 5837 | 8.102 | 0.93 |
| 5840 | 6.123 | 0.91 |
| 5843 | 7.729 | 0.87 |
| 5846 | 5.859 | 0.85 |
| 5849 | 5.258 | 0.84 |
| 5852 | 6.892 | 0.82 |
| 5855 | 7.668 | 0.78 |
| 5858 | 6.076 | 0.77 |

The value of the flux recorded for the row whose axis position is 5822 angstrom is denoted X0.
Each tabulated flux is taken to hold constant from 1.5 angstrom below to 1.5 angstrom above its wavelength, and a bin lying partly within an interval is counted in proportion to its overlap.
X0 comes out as 7.042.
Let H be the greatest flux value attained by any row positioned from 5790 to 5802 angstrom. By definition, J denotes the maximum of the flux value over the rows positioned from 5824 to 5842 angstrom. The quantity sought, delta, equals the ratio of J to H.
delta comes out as 0.99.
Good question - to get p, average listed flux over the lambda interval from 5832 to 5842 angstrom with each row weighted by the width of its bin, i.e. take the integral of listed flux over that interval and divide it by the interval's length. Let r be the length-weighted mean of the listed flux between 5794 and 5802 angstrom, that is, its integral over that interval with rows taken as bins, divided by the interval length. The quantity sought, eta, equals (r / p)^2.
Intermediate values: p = 6.8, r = 7.54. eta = 1.23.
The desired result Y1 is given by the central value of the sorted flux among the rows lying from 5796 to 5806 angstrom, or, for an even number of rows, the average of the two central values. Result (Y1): 7.14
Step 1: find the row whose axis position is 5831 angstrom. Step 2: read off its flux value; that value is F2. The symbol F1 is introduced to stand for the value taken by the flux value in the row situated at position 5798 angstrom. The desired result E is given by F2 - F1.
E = -0.2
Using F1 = 7.136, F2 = 6.949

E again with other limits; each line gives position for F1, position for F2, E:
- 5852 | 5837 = 1.2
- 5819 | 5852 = 0.5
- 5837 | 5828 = -2.8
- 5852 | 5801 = 1.3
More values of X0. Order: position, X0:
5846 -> 5.859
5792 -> 7.216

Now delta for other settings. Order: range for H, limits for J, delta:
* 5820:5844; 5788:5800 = 0.91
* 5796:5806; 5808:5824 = 1.16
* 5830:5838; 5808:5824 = 1.17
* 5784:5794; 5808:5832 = 1.32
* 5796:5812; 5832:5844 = 0.88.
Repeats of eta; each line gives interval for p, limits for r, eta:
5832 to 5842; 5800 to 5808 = 1.02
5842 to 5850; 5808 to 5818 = 2.02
